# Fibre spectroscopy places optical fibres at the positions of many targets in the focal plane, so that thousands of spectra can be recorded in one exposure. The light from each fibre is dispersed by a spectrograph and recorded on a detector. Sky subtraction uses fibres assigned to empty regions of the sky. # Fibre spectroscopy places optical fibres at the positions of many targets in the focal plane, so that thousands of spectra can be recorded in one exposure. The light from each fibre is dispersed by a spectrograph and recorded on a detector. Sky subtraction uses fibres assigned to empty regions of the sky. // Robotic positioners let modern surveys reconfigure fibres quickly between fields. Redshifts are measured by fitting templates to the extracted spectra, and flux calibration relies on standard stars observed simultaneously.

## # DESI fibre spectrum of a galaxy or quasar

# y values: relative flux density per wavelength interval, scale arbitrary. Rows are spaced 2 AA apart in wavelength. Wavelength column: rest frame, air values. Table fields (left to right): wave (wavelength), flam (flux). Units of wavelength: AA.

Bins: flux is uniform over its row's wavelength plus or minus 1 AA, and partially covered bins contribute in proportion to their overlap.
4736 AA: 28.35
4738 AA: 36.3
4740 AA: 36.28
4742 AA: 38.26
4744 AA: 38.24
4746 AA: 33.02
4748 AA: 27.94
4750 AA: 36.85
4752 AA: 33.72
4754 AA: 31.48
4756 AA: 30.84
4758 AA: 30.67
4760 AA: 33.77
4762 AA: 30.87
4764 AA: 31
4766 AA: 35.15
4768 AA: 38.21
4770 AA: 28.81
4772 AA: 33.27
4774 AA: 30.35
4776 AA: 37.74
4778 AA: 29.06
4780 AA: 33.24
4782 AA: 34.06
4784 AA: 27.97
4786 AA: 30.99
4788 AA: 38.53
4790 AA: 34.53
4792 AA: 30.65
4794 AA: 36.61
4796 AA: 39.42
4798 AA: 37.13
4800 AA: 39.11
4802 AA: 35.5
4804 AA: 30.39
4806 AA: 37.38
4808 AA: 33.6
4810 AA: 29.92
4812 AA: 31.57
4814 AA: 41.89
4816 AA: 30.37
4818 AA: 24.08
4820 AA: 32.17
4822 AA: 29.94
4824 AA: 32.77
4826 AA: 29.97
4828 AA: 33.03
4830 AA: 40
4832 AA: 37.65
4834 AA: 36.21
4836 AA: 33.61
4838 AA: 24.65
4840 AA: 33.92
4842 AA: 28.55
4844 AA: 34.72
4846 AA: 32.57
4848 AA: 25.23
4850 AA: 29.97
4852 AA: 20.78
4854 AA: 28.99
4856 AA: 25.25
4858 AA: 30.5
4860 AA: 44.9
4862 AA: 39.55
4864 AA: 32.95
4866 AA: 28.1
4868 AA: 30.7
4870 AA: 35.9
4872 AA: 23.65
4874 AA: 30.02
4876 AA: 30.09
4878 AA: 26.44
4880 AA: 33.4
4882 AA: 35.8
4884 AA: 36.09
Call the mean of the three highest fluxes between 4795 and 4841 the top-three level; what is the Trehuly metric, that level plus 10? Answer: 50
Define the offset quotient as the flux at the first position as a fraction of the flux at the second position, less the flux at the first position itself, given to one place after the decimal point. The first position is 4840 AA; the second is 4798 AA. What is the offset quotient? -33.0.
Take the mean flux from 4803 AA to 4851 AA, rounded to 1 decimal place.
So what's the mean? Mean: 32.3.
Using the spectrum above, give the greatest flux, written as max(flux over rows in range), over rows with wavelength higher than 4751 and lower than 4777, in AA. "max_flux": 38.21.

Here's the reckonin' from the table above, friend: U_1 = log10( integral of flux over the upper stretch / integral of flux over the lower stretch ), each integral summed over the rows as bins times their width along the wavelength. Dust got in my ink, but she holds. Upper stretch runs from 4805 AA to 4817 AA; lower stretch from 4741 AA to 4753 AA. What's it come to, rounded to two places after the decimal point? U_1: -0.01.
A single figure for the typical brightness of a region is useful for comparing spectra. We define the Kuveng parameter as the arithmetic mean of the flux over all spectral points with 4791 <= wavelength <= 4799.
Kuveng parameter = 36.0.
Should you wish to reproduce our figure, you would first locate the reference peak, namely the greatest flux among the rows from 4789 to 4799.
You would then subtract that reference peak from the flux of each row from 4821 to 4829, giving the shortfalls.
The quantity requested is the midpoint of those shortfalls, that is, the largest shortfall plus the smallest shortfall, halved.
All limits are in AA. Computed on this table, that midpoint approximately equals -7.9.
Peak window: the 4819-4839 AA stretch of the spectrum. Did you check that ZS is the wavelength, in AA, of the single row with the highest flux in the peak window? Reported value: 4830 AA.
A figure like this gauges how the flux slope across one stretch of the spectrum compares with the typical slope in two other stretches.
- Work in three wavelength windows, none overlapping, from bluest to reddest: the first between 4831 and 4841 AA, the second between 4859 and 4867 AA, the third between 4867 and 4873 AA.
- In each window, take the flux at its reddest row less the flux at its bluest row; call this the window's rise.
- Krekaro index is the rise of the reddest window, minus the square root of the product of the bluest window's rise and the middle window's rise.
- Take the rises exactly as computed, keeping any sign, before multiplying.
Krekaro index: -15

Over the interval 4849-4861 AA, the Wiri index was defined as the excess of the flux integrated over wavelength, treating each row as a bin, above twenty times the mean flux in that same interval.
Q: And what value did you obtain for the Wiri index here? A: -241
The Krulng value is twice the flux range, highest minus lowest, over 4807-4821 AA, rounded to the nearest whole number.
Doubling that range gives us 36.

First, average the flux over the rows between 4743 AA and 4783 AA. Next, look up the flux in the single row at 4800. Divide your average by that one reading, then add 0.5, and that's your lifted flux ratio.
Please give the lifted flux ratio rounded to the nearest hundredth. 1.34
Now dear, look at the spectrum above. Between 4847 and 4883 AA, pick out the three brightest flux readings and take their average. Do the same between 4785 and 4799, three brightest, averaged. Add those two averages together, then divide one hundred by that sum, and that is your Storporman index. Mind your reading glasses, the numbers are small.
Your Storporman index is 1.27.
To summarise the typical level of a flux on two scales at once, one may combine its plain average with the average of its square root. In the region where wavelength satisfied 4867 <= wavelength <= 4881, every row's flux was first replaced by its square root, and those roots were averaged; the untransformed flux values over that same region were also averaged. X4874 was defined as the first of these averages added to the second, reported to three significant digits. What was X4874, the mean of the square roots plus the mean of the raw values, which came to 35.5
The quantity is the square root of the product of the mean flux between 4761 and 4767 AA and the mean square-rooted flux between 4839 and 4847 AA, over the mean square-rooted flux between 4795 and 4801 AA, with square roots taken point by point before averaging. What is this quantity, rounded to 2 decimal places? 2.19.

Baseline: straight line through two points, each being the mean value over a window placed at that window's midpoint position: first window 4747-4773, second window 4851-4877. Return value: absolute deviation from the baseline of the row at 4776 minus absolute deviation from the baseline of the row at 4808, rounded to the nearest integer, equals 4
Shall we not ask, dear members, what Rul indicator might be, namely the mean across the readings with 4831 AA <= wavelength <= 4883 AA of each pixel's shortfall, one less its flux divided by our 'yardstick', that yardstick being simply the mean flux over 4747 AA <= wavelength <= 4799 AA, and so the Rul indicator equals 0.057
